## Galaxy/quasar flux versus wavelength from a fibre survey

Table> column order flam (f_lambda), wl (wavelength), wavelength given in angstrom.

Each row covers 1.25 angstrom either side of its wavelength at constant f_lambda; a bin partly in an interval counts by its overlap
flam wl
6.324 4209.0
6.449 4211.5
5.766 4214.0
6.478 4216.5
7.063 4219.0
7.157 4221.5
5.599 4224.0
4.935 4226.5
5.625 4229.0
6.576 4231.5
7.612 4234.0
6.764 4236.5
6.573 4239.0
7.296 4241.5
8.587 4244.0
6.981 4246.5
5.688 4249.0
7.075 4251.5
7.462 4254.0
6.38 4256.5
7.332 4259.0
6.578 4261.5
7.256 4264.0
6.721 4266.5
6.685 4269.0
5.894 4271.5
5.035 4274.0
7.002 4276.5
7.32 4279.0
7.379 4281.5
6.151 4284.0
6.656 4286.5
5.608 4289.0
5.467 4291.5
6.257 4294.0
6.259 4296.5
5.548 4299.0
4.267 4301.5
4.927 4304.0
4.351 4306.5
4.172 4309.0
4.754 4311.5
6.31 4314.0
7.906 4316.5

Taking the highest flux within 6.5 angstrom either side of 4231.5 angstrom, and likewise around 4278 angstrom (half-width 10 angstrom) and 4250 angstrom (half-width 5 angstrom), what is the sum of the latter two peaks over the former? 1.95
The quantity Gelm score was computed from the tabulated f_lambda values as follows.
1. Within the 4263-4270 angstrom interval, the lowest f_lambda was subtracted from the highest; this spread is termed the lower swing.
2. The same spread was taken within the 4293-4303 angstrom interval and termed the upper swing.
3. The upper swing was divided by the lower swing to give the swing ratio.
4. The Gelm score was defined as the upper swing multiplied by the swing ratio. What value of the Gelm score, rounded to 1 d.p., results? 6.9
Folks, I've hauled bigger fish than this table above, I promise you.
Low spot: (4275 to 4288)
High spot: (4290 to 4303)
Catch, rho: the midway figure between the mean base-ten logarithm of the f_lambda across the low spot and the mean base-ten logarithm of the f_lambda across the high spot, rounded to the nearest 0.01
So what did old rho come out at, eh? 0.79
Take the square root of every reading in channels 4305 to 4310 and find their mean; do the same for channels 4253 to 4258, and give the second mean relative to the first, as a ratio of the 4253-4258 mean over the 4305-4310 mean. 1.27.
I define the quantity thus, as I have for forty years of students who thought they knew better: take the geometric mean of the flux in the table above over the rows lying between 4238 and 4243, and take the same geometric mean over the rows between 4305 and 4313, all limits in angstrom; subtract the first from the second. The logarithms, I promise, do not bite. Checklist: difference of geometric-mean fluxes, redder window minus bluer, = -2.5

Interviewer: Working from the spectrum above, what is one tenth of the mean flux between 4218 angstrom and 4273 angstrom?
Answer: 0.67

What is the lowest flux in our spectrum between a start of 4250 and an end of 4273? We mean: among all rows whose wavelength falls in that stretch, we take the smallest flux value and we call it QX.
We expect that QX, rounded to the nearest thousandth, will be 5.894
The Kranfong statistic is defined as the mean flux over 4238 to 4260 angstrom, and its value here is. 7.04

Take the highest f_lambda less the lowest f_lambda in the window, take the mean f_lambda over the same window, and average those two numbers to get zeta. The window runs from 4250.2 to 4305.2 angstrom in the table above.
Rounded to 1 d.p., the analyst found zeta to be 4.8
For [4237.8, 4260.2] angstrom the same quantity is 5.0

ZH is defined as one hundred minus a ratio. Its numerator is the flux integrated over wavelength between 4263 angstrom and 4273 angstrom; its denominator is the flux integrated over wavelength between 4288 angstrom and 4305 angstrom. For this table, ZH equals 99.3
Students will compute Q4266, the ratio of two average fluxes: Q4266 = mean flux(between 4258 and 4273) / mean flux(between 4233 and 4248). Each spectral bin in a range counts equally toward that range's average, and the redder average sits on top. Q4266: 0.92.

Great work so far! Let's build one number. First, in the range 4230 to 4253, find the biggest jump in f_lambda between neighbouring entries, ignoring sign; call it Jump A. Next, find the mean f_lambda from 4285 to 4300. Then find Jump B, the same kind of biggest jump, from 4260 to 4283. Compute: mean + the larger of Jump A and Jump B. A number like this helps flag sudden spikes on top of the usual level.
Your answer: 7.9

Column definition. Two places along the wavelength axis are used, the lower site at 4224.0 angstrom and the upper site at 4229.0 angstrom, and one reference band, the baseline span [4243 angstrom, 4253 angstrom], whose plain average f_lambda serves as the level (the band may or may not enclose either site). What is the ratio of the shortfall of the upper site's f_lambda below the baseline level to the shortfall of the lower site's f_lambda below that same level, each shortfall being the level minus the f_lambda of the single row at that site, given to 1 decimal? 1.0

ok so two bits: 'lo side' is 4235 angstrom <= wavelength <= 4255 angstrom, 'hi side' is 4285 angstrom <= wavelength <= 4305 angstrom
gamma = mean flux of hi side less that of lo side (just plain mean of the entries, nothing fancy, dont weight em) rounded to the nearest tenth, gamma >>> -1.4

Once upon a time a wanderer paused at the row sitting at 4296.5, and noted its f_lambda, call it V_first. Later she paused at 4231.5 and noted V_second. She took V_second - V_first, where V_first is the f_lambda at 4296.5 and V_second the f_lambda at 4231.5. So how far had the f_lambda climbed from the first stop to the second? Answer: 0.32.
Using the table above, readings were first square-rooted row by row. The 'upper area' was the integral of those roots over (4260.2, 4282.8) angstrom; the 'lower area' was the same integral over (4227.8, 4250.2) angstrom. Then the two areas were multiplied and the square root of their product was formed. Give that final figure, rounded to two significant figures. 58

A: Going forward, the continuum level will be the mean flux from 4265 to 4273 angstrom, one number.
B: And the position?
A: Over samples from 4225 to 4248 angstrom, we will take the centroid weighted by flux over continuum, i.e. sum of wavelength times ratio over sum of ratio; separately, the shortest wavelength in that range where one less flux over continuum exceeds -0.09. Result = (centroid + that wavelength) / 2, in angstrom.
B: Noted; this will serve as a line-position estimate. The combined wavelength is 4231.9 angstrom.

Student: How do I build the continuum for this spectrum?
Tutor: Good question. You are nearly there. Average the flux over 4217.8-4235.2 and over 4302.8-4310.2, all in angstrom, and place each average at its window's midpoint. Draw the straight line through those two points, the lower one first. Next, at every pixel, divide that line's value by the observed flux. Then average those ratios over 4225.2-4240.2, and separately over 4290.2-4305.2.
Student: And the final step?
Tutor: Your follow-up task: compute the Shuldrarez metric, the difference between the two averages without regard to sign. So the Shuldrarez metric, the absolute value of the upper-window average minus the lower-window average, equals 0.13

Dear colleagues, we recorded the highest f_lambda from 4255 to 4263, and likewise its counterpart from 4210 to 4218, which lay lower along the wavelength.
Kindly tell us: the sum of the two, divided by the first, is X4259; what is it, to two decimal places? 1.88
